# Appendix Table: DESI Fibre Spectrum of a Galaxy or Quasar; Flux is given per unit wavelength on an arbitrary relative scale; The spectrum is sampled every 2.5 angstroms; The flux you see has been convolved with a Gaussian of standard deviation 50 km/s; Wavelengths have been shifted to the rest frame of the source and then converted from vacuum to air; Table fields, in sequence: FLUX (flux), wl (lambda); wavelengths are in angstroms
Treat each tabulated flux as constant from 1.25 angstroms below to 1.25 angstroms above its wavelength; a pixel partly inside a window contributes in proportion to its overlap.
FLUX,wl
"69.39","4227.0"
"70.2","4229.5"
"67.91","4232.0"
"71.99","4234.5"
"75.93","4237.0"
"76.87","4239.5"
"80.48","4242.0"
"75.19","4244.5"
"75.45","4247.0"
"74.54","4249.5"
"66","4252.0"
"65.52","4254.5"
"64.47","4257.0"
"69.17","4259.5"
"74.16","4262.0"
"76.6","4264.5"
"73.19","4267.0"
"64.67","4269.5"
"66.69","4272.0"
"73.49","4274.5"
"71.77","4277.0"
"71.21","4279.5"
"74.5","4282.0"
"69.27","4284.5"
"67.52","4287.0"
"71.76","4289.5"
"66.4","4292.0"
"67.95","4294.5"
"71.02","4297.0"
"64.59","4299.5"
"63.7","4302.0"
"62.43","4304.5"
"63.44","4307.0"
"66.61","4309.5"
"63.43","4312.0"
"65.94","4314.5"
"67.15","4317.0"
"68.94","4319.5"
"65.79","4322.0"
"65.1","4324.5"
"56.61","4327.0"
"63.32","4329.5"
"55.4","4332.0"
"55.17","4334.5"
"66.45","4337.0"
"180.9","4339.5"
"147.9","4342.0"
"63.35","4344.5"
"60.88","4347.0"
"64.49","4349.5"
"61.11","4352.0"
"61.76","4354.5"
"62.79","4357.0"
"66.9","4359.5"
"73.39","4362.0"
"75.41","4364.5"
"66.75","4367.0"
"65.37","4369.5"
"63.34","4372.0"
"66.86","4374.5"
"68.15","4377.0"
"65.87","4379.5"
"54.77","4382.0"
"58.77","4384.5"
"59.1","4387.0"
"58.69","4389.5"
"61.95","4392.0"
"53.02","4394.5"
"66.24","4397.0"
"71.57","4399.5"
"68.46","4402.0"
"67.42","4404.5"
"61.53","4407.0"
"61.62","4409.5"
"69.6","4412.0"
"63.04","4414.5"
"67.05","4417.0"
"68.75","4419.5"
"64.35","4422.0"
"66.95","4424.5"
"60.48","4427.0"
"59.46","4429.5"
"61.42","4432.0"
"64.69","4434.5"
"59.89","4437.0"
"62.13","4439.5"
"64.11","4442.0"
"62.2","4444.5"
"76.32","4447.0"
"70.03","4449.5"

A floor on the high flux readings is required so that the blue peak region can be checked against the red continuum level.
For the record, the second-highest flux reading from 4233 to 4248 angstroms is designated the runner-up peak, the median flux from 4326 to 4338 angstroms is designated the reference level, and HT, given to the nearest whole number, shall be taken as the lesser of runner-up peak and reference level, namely 57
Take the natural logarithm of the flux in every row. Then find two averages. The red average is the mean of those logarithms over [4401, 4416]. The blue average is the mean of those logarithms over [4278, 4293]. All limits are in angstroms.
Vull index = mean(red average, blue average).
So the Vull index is 4.21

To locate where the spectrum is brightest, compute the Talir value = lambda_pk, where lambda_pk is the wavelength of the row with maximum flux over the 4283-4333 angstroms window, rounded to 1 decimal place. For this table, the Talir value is 4289.5 angstroms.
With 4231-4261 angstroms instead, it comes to 4242.0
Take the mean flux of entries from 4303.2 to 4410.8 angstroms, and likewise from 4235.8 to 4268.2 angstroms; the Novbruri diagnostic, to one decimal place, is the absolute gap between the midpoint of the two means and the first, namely 2.2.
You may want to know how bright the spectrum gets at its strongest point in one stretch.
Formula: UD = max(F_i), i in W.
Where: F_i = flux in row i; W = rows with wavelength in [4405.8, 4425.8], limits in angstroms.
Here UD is 69.6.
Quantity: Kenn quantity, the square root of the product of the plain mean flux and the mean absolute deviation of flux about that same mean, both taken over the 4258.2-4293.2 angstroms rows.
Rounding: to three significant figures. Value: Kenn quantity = 14.5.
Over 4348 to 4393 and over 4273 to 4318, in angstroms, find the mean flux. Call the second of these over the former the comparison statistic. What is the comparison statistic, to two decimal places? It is 1.06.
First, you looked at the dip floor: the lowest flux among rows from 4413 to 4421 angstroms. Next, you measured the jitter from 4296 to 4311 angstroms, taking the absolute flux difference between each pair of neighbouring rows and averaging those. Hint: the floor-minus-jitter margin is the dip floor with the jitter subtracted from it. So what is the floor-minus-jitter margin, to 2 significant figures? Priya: 60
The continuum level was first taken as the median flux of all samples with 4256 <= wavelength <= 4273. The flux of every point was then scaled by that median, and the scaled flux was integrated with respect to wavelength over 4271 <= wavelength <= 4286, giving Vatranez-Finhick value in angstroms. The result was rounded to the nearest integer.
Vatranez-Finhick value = 15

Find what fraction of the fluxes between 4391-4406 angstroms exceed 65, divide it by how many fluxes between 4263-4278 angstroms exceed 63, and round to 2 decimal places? 0.11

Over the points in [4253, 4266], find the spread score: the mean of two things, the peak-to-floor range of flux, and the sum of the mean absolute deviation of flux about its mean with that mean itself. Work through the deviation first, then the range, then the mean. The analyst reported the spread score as 43.2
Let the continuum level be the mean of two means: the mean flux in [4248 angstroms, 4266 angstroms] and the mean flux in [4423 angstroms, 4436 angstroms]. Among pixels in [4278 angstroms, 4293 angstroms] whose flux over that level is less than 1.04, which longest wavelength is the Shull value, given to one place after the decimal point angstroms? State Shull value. 4292.0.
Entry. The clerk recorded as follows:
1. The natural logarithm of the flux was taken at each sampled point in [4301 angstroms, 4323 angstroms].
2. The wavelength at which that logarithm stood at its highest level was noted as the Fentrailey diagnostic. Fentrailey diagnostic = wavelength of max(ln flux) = 4319.5 angstroms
